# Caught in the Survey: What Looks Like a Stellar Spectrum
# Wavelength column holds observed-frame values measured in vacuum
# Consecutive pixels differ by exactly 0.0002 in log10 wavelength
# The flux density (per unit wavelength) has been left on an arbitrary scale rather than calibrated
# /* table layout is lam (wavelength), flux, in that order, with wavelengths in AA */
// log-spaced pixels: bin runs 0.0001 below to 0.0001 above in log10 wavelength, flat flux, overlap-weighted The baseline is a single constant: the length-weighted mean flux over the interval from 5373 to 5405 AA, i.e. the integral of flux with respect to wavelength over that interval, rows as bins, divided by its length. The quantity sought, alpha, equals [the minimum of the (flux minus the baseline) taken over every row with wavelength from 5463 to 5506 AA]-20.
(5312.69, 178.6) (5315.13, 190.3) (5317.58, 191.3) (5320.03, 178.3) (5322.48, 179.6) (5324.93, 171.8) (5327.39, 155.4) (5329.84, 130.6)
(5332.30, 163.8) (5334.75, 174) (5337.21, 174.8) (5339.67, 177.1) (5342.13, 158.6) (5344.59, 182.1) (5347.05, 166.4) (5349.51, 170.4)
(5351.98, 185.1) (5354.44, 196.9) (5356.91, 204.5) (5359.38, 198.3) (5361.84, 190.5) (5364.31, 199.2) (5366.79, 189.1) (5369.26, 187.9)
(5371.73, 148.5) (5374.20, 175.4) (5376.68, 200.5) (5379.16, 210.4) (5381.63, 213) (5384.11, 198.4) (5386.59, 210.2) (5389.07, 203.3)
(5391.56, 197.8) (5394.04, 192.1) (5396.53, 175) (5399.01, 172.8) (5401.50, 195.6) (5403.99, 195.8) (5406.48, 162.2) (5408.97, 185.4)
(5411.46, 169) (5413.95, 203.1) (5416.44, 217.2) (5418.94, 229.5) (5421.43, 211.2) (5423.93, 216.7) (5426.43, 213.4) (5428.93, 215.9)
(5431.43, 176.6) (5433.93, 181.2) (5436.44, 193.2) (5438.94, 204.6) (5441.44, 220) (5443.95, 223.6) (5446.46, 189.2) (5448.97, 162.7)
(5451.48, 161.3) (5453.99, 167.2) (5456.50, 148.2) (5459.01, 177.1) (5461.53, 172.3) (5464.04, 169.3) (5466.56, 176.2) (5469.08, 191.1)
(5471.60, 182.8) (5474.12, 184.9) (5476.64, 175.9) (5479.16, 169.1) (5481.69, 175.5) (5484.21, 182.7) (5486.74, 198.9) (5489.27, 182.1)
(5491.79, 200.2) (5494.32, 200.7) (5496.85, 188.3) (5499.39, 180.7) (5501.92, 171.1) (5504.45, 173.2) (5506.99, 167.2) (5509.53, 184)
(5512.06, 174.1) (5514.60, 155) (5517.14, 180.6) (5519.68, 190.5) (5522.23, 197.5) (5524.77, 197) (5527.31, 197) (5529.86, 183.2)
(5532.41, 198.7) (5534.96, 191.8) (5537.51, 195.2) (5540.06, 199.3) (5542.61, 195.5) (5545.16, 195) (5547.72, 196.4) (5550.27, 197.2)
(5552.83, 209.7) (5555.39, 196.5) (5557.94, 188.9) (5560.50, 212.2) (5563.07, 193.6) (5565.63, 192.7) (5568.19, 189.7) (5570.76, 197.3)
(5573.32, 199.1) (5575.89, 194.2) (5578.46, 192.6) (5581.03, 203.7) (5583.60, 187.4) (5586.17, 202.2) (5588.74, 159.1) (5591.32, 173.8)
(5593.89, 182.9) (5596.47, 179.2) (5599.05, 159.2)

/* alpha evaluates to -46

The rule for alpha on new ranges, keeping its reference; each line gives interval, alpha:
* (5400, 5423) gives -53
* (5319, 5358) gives -85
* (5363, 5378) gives -67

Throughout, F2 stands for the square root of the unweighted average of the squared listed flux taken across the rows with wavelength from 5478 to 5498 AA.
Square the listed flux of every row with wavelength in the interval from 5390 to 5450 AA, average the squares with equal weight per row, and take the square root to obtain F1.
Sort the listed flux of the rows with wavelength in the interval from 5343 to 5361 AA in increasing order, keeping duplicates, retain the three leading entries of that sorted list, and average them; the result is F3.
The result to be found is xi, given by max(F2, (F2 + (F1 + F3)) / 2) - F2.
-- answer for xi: 91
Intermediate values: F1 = 197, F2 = 188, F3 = 173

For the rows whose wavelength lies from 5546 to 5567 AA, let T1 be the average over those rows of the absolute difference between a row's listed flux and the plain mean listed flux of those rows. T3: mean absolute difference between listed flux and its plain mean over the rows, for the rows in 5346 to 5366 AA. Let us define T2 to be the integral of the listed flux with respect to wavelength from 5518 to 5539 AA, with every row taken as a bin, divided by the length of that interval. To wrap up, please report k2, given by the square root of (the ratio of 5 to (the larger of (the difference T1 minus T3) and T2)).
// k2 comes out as 0.161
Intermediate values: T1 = 6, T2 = 194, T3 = 11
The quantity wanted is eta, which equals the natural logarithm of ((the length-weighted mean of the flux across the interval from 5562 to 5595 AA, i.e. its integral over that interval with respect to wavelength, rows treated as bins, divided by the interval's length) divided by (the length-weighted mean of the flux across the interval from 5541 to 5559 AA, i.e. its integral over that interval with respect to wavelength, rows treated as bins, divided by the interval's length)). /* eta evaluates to -0.04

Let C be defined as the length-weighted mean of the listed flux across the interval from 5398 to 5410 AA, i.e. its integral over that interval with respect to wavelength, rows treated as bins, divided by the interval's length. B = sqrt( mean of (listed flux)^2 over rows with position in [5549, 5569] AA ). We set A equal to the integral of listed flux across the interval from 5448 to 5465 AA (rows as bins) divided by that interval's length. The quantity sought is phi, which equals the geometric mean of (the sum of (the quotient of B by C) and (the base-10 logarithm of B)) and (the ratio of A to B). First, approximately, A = 165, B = 198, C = 182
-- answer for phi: 1.68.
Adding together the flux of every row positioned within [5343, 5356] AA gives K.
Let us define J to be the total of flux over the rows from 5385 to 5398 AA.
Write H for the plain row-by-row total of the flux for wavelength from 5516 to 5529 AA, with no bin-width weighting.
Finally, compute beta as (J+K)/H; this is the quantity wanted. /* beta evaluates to 1.95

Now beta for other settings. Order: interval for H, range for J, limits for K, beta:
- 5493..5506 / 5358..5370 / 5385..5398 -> 2.13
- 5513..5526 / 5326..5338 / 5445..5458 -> 1.77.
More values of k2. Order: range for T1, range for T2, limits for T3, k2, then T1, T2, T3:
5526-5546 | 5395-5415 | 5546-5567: 0.166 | 3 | 182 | 6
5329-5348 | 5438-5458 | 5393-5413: 0.165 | 11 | 184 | 11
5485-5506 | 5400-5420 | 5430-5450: 0.160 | 10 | 194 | 17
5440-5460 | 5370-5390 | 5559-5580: 0.160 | 22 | 195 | 5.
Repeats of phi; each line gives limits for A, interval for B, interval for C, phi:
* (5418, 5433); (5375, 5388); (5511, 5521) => 1.88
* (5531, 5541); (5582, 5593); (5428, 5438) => 1.86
